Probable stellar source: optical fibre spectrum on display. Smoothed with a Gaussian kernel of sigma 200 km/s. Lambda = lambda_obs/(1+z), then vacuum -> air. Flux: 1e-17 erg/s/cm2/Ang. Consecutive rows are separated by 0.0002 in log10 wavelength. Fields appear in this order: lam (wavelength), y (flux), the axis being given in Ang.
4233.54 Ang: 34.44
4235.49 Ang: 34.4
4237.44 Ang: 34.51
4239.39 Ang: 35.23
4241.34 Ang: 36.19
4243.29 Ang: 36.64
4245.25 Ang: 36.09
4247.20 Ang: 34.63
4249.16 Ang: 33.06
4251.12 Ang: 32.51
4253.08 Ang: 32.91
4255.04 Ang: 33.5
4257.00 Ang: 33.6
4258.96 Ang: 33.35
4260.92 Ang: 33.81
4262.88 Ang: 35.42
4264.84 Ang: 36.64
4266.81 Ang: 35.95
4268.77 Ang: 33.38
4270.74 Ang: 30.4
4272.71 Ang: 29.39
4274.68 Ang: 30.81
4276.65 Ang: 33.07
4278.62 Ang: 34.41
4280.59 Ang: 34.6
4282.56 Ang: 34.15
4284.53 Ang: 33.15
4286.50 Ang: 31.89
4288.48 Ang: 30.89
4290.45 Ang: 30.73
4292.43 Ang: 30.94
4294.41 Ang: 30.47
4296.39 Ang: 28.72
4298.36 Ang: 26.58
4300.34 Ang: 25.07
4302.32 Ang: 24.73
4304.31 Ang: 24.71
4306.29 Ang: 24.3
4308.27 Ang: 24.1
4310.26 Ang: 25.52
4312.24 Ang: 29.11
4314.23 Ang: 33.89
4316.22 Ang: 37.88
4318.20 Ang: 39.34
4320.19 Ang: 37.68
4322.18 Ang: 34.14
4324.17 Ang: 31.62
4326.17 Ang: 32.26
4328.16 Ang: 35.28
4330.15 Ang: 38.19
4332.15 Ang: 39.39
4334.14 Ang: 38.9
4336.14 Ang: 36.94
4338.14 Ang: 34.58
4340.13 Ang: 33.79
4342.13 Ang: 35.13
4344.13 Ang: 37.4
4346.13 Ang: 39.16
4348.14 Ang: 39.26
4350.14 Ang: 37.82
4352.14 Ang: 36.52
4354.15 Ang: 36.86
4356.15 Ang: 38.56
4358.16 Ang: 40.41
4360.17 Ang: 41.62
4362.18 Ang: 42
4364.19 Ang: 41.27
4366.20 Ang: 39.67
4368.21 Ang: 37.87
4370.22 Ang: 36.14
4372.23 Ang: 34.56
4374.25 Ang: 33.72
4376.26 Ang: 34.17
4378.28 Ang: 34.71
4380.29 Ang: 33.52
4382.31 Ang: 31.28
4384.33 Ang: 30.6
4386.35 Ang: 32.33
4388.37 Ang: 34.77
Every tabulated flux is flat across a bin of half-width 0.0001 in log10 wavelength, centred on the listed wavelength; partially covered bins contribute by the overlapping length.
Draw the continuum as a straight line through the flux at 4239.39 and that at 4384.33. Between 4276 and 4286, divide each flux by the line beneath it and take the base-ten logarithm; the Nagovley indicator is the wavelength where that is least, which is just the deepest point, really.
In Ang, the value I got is 4276.65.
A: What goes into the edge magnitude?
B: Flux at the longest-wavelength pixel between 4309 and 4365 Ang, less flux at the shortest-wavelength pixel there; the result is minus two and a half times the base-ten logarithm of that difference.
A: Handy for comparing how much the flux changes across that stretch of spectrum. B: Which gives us -3.0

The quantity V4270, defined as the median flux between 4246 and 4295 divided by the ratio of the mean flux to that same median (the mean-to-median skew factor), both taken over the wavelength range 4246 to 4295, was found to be 33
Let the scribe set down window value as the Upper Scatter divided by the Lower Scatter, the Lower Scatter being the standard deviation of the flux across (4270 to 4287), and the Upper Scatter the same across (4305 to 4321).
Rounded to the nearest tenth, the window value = 3.4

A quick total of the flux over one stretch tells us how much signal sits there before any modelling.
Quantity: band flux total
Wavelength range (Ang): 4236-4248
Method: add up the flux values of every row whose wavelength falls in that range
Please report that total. 213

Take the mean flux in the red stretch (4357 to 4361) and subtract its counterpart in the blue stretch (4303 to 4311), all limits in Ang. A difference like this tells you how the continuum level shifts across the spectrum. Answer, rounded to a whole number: 16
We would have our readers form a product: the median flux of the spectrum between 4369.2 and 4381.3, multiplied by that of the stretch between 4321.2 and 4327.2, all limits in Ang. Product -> 1109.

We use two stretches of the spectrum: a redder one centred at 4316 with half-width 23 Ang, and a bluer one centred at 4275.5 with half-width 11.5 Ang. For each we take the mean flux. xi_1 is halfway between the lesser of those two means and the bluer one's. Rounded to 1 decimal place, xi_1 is 32.5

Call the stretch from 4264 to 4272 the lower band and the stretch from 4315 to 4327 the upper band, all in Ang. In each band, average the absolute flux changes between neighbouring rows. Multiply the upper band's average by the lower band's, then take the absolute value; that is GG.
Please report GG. 4.1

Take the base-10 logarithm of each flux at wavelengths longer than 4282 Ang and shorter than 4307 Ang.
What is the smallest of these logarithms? 1.39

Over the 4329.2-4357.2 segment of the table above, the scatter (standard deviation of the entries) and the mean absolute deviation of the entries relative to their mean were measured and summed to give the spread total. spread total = 3.2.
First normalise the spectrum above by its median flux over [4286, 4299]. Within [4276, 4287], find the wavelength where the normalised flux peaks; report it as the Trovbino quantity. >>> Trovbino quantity 4280.59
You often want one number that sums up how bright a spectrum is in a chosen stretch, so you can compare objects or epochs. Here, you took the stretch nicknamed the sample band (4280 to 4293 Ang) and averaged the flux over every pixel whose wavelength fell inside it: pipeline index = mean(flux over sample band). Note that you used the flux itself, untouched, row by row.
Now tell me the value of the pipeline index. 32.3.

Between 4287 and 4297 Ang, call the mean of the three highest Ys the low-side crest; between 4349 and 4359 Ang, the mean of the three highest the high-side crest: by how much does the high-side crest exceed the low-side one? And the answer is 8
